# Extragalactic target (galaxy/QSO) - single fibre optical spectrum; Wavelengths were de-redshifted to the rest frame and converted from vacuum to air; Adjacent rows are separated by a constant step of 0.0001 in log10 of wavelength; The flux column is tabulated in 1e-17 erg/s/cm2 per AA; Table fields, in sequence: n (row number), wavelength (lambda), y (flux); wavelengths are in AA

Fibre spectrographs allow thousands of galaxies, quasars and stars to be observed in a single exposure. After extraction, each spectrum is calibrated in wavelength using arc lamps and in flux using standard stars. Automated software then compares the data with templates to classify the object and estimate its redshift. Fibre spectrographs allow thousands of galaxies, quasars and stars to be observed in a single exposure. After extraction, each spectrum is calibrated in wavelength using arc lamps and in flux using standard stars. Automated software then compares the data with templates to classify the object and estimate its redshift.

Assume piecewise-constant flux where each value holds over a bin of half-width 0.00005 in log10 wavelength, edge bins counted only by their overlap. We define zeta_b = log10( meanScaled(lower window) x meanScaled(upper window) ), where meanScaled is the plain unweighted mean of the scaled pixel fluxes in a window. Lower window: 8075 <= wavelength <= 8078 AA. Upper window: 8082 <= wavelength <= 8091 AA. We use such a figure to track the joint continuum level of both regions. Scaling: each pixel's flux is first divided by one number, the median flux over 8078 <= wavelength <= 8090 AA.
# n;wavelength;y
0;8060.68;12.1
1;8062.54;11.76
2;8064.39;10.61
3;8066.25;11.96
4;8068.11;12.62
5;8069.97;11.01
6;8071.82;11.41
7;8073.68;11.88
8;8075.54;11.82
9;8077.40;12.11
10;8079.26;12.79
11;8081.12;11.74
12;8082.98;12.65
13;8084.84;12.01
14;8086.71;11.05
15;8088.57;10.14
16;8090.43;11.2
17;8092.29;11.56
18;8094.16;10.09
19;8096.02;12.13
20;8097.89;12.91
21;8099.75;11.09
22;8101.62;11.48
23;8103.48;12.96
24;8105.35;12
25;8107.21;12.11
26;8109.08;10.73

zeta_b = -0.014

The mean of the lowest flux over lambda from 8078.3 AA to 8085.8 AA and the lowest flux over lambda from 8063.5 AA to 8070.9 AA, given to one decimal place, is 11.2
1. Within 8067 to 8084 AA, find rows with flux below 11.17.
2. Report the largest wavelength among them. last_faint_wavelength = 8069.97 AA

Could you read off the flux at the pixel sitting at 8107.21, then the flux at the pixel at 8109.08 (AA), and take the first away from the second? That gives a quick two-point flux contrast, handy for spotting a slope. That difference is -1.4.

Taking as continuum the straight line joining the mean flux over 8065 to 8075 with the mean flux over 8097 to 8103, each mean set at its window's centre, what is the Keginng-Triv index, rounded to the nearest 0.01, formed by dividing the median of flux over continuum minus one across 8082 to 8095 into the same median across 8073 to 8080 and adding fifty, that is 49.66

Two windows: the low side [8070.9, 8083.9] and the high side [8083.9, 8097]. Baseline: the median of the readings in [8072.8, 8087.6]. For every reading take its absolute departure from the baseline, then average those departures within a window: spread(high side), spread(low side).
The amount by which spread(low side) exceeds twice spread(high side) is -1.3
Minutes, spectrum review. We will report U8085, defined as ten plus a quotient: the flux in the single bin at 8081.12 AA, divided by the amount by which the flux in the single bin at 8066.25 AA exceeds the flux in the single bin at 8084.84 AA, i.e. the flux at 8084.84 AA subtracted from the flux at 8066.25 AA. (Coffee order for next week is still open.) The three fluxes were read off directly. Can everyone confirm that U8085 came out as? -225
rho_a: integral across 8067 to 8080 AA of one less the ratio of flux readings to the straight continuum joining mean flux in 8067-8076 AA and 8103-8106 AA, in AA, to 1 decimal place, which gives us -0.2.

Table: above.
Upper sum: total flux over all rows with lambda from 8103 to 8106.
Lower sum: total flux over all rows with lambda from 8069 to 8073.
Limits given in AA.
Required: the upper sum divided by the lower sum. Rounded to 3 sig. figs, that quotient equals 1.11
